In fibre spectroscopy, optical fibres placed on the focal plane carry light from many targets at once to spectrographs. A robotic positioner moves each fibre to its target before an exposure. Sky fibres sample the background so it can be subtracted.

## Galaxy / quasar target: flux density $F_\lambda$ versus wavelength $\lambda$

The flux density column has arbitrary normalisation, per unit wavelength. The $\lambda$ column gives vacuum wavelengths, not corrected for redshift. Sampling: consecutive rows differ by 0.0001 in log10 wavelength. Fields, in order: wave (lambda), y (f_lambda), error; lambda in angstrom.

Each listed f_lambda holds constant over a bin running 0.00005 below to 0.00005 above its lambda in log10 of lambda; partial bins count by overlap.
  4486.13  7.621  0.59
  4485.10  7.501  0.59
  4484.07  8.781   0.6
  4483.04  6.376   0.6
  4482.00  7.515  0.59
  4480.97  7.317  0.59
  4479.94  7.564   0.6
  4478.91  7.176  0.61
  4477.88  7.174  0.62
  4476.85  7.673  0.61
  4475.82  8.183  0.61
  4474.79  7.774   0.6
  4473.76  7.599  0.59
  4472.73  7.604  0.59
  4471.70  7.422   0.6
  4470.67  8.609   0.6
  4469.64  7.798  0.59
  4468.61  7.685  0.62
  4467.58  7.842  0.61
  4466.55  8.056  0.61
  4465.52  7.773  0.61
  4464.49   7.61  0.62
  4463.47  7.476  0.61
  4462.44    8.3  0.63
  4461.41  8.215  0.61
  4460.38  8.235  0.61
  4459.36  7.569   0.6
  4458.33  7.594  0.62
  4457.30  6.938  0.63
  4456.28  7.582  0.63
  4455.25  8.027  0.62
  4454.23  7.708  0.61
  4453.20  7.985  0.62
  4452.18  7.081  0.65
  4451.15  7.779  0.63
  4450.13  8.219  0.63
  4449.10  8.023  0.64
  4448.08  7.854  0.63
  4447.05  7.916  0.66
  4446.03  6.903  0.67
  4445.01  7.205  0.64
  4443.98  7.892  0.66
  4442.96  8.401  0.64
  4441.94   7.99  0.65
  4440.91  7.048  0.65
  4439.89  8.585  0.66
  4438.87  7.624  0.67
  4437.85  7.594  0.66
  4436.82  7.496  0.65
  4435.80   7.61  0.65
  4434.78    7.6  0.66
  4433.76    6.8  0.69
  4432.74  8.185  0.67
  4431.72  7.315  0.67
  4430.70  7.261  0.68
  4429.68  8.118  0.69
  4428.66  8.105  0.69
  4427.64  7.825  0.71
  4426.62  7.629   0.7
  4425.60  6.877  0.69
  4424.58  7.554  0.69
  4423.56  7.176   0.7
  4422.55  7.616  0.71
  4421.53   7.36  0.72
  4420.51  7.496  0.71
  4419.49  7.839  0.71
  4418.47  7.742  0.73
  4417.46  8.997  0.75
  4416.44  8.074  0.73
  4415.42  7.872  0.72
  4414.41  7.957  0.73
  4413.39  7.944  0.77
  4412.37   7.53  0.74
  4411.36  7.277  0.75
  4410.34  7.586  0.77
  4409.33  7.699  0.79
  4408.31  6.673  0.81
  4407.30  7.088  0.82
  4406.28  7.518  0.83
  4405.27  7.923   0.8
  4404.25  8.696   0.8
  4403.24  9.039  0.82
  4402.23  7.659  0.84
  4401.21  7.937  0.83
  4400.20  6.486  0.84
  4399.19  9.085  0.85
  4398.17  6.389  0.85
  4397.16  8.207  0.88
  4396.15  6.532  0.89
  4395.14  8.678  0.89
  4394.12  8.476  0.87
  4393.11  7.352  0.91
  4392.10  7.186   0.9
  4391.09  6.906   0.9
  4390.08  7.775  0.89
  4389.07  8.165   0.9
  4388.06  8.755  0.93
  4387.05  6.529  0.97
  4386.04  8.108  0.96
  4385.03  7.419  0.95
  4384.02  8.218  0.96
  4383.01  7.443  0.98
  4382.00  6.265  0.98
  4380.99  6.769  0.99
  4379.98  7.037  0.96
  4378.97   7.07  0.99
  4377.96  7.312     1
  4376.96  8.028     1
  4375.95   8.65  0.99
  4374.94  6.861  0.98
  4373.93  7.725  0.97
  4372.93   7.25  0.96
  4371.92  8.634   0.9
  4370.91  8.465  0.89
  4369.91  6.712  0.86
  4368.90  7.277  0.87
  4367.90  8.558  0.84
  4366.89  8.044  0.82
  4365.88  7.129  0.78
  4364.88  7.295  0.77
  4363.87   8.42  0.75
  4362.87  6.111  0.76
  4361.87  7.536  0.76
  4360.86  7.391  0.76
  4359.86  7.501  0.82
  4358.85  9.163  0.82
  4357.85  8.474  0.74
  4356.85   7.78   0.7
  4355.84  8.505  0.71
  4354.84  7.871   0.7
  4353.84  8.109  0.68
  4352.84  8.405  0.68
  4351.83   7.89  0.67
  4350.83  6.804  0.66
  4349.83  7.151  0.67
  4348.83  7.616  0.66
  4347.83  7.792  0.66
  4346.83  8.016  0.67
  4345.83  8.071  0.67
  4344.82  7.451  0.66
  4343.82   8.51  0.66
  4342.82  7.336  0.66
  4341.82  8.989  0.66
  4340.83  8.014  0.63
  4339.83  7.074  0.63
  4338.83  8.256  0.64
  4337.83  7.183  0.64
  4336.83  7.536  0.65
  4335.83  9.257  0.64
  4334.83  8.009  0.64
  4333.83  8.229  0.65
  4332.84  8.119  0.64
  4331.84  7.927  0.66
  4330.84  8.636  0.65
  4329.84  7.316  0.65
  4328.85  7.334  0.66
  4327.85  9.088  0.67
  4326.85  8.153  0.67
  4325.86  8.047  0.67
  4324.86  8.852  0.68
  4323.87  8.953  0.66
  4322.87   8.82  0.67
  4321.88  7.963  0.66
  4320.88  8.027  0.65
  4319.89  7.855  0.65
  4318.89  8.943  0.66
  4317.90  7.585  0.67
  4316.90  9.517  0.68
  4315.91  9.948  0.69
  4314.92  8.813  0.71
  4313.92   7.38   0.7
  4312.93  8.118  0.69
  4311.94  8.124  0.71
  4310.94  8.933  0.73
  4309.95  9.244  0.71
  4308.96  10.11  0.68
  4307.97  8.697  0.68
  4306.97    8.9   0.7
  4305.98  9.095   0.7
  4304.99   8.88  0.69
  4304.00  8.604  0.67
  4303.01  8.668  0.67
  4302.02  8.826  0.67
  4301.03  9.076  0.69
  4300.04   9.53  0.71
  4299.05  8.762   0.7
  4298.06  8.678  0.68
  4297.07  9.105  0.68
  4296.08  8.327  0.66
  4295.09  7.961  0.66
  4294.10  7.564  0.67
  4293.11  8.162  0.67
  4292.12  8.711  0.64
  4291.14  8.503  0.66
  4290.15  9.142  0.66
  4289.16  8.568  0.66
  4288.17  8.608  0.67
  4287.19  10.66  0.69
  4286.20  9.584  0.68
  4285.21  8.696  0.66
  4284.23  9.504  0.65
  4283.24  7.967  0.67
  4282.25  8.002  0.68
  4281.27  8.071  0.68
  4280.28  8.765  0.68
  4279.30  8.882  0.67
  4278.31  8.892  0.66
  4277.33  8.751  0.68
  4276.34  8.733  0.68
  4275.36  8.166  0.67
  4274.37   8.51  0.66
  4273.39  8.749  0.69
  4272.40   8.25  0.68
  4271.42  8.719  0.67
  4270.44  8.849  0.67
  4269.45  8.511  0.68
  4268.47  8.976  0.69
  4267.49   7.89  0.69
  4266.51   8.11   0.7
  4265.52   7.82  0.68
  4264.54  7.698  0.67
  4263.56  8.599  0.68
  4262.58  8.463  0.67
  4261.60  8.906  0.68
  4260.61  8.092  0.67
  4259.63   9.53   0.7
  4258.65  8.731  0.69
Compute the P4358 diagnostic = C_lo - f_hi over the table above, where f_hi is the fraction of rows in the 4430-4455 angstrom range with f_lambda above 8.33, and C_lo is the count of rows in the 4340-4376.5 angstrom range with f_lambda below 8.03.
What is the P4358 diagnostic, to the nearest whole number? 22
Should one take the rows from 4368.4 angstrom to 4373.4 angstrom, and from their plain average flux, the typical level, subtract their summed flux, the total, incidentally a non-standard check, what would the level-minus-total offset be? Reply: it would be -31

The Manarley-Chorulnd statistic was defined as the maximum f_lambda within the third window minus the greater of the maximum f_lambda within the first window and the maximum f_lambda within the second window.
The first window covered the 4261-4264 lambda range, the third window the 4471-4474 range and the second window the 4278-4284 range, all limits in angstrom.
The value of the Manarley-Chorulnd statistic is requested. -1.3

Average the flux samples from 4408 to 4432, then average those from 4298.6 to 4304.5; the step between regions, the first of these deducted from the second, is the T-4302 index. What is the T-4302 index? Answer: 1.3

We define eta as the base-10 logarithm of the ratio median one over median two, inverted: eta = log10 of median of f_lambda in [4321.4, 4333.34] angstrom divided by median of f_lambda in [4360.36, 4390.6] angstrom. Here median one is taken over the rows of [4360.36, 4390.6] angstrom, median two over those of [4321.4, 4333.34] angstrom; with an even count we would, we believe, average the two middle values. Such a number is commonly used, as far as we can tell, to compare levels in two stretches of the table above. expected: 0.039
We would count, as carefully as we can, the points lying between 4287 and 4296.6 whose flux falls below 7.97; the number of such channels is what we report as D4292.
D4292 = 2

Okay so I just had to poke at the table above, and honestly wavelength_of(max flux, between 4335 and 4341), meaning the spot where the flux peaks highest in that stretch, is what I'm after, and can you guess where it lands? 4335.83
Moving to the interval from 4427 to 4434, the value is 4432.74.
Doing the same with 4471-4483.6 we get 4475.82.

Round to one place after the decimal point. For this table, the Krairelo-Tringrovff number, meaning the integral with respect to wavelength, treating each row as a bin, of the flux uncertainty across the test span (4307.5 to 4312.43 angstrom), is 3.5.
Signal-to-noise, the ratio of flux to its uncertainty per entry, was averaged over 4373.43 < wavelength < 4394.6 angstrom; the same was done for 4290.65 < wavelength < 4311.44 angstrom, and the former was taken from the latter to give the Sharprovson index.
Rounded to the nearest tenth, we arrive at 4.9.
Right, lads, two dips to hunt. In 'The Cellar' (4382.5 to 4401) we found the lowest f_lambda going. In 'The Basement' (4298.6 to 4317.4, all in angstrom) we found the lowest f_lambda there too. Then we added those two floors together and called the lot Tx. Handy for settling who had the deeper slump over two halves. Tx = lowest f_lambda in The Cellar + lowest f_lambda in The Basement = 13.77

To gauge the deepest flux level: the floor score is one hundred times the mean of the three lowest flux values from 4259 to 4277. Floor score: 780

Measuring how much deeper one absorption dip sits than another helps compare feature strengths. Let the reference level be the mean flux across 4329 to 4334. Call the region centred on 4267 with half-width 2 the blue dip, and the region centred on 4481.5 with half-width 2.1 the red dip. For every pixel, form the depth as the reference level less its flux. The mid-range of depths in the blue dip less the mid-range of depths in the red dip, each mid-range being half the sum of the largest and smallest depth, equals -1.4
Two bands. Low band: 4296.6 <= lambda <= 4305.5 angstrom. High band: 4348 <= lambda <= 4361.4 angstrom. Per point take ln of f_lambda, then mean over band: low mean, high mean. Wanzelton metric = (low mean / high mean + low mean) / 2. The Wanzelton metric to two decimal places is 1.62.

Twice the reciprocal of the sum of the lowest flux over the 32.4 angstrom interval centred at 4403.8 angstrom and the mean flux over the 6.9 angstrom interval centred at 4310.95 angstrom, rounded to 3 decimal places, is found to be 0.133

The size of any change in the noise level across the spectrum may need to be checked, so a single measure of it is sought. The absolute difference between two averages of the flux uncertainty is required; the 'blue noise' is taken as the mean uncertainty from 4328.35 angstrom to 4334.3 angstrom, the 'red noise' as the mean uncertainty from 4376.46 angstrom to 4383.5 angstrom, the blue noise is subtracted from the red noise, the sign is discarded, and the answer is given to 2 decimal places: 0.33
